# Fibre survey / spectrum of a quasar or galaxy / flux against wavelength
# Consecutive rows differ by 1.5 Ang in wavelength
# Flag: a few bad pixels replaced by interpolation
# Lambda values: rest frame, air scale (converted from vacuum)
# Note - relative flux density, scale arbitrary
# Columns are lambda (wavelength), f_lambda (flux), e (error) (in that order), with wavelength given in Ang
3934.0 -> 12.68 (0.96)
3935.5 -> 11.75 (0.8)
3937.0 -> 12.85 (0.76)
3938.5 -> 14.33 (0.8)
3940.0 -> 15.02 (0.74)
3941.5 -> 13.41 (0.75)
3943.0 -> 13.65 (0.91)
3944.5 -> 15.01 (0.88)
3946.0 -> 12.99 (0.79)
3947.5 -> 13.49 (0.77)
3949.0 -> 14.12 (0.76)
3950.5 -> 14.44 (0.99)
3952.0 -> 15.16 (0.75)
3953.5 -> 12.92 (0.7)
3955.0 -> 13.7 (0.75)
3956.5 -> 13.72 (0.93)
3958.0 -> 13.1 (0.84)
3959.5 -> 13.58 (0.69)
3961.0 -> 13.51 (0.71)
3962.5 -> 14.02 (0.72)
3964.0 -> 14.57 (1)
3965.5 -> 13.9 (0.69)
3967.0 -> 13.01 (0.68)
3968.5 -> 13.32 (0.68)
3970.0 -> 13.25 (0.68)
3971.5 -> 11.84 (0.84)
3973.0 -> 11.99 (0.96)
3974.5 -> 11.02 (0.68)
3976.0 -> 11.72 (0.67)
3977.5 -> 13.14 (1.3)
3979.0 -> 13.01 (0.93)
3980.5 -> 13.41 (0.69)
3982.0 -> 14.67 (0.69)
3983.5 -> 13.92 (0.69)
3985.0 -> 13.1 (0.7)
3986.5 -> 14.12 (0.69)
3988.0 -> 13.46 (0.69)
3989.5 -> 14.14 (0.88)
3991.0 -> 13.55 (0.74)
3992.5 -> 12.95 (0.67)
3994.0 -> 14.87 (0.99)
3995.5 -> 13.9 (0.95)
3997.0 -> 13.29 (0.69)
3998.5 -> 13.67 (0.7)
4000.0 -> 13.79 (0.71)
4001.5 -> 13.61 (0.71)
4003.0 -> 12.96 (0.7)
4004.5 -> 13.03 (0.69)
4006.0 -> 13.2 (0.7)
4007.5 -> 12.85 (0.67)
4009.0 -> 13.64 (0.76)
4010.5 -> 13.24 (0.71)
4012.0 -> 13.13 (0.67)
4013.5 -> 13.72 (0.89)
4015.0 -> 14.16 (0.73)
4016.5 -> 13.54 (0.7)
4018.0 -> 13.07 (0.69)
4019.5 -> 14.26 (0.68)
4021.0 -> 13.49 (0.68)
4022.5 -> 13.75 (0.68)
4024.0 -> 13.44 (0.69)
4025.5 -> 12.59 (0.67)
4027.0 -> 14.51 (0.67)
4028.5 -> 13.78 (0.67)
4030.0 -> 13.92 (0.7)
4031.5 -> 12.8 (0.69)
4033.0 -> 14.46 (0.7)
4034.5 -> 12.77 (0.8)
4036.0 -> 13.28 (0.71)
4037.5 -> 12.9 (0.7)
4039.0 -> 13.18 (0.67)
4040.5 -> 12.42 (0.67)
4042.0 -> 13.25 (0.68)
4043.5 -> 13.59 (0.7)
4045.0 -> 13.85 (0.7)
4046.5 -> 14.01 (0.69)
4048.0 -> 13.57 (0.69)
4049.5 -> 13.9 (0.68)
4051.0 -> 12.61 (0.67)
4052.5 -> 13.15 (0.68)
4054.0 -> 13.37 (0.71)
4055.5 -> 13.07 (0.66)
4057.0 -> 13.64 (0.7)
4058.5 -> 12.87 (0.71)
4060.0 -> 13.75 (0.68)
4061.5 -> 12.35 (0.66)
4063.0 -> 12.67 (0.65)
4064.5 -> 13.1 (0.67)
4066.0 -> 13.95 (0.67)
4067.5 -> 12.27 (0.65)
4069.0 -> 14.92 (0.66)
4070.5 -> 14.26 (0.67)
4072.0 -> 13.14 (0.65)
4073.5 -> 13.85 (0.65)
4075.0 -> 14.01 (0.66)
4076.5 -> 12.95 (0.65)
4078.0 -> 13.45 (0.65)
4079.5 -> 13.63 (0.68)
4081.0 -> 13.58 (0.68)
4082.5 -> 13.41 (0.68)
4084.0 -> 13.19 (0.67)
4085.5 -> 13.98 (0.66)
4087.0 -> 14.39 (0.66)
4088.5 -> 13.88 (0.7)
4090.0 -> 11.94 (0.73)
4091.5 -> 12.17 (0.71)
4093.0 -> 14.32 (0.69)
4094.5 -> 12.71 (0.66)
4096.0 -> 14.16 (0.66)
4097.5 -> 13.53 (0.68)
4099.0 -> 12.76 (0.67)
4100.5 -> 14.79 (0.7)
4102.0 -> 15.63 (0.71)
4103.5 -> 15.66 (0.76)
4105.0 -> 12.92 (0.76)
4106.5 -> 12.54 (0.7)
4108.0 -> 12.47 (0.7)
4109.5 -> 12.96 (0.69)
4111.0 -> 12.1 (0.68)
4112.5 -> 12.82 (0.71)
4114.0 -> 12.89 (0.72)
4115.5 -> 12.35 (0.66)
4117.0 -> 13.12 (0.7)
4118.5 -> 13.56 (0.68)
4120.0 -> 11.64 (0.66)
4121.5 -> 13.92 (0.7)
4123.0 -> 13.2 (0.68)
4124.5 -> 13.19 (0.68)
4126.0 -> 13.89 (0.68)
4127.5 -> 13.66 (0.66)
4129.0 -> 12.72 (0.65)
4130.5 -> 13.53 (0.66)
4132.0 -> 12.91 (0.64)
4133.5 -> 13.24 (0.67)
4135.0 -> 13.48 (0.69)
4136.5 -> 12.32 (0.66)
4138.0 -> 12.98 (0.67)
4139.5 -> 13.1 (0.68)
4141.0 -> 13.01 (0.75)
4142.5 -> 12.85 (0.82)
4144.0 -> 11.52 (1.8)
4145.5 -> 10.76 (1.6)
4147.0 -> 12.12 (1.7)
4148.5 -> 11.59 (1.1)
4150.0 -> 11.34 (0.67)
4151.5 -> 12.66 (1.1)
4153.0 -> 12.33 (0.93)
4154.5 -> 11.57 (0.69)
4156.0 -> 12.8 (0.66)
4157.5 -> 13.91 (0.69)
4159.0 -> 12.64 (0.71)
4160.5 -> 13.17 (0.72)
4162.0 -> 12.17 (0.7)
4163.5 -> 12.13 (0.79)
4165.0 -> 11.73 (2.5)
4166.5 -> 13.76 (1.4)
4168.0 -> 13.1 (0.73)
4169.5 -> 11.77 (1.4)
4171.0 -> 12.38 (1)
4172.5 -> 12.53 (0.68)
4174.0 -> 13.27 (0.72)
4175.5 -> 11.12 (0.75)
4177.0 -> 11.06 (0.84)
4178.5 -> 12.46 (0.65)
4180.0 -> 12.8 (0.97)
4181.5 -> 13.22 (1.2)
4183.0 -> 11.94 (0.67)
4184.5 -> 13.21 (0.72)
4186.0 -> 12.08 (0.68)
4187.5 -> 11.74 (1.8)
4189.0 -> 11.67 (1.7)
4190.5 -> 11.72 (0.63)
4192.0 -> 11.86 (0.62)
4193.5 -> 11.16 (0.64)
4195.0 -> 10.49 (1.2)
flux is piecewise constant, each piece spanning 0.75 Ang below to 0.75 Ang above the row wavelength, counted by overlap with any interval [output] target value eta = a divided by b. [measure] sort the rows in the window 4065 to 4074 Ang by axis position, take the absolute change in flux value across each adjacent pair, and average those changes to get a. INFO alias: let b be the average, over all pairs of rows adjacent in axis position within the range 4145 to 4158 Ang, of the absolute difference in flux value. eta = 1.6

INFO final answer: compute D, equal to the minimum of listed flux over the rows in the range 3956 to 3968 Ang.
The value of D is 13.01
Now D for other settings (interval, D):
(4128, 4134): 12.72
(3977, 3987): 13.01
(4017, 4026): 12.59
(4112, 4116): 12.35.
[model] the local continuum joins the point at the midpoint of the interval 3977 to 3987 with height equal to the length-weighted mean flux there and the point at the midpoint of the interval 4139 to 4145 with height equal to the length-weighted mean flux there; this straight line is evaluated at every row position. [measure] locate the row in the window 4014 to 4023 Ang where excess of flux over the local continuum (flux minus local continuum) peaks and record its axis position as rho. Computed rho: 4019.5 Ang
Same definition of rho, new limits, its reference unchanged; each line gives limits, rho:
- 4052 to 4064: 4060.0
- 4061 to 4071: 4069.0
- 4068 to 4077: 4069.0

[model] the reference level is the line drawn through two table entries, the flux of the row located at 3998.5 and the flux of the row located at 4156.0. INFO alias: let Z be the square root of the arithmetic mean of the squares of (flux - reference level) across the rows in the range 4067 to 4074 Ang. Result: 1.01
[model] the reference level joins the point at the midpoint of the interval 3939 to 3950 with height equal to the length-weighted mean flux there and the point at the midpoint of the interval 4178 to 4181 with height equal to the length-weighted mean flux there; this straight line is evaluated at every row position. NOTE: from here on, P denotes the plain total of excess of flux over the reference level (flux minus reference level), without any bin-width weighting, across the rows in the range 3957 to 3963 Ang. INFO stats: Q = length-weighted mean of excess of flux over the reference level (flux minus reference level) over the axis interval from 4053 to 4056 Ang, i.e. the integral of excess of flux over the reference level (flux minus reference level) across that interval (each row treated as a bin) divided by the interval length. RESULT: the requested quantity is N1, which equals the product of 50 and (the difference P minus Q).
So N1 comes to -60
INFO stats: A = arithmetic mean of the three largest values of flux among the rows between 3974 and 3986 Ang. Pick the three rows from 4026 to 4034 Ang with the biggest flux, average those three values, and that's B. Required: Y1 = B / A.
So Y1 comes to 1.02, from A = 14.0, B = 14.3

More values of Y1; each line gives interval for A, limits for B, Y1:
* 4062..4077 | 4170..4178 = 0.88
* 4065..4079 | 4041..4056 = 0.97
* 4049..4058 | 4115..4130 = 1.01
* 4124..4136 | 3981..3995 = 1.06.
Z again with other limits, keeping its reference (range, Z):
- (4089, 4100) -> 0.88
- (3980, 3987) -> 0.56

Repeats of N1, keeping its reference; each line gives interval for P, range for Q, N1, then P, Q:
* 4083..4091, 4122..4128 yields 44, 1.4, 0.51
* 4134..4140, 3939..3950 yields 9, 0.2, 0.00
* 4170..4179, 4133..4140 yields -179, -3.5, 0.09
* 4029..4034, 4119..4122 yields 47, 0.7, -0.27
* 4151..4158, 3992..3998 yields -48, -0.9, 0.08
